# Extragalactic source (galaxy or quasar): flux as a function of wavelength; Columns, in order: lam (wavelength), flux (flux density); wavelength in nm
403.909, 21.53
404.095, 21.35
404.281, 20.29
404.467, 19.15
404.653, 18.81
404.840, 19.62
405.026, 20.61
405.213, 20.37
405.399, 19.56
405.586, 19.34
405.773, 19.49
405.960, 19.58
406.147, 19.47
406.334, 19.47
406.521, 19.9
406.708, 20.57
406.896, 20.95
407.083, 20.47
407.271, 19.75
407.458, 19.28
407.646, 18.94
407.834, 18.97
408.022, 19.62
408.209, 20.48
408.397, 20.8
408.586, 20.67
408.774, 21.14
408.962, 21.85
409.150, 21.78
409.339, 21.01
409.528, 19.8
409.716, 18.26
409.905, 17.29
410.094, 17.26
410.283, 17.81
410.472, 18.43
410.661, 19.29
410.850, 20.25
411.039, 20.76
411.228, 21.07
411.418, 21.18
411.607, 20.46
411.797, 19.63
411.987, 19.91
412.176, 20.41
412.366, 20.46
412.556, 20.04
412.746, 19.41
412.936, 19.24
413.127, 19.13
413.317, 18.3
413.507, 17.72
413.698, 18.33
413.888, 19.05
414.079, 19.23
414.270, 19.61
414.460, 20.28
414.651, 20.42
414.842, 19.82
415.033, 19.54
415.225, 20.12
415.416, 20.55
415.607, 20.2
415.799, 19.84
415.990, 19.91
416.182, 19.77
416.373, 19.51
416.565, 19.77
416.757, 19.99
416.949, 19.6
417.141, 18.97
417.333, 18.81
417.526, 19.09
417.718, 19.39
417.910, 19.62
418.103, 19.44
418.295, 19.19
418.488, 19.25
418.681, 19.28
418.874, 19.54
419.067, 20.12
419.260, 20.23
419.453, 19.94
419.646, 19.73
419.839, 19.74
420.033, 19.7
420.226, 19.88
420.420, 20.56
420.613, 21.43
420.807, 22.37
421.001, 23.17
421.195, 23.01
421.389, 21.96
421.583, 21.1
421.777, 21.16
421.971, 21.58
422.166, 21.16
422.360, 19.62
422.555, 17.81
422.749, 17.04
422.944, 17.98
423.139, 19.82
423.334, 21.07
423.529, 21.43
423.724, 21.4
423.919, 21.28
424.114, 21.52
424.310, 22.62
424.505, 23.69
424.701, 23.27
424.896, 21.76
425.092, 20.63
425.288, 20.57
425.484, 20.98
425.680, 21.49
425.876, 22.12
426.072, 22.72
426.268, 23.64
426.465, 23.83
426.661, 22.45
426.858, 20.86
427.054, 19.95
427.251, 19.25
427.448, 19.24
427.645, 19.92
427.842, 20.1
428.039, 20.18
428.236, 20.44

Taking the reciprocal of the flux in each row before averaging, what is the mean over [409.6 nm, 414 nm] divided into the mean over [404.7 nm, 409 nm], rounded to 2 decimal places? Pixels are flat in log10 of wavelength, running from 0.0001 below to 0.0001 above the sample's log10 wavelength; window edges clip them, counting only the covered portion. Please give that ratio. 0.96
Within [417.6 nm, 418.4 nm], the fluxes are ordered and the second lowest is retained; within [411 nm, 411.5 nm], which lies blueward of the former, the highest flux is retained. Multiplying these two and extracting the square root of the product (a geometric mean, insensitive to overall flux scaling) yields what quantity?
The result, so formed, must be 20.3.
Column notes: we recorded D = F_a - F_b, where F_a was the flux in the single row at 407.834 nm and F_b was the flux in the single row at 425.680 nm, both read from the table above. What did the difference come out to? -2.5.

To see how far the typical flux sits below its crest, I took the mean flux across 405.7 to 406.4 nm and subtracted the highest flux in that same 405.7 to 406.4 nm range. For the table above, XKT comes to -0.08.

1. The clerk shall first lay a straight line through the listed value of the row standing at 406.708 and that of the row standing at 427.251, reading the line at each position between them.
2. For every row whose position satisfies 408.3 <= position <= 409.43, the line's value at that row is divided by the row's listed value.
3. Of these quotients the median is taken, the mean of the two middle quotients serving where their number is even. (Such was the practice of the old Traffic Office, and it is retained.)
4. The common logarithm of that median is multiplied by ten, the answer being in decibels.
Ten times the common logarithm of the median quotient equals -0.137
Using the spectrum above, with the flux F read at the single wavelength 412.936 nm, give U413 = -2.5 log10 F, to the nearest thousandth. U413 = -3.211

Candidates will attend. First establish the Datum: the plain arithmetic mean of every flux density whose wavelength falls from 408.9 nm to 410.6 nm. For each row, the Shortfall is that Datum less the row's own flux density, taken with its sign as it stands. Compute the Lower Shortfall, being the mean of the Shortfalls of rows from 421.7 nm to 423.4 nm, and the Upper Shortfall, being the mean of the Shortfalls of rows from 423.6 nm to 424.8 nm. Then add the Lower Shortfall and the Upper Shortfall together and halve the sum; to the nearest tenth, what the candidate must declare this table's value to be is -1.7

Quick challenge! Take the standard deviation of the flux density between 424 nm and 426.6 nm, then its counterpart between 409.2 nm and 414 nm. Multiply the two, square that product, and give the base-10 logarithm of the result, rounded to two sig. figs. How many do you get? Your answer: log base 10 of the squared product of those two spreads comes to 0.24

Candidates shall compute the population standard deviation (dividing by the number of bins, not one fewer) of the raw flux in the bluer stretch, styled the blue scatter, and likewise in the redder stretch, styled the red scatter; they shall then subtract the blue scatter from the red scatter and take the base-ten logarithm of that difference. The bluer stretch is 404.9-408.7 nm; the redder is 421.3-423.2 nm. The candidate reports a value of 0.02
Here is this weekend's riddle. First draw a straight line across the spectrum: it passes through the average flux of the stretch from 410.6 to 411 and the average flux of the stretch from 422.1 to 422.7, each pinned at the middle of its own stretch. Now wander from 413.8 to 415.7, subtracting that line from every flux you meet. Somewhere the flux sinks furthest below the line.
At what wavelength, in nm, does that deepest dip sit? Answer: 413.888 nm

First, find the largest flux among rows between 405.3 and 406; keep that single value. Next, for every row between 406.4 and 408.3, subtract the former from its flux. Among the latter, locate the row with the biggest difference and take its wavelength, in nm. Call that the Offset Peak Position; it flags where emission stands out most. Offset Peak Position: 406.896 nm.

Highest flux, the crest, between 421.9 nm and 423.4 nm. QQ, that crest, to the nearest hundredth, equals 21.58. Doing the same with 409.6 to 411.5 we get 21.18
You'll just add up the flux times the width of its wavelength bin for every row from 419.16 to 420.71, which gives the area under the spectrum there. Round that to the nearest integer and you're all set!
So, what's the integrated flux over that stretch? 31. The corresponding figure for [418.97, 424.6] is 117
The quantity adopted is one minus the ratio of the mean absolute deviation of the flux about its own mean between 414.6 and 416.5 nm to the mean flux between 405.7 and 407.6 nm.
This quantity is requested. 0.99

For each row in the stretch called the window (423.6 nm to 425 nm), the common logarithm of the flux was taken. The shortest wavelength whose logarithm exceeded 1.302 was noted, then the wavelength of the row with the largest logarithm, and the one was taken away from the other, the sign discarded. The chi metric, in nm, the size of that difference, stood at 0.78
